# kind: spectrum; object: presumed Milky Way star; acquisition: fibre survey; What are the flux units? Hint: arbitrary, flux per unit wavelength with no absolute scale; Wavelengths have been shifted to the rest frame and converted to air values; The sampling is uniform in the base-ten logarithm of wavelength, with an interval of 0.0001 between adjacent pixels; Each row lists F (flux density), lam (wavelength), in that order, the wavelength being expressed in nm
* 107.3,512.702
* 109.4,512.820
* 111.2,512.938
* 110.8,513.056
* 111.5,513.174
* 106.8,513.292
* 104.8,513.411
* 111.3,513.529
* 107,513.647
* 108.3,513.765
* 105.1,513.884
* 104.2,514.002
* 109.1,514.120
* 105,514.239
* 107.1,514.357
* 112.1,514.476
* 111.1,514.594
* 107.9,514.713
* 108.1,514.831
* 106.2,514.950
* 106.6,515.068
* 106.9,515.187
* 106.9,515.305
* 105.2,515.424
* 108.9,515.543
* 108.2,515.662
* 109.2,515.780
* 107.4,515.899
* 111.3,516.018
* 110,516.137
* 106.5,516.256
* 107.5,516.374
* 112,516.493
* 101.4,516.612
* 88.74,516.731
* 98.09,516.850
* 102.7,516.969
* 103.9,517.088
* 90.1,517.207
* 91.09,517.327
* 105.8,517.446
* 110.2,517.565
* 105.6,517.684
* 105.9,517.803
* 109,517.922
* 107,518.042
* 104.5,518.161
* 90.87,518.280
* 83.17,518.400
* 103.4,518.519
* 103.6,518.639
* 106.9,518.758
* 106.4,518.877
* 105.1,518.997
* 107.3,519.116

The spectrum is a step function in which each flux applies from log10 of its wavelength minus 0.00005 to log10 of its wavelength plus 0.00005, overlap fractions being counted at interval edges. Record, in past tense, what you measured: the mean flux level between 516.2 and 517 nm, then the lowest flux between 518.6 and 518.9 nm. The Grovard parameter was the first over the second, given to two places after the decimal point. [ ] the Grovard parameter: 0.99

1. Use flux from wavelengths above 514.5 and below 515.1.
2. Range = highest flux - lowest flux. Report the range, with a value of 4.9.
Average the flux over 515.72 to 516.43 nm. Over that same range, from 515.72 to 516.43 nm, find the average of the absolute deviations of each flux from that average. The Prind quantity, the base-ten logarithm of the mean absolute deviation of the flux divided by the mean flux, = -1.9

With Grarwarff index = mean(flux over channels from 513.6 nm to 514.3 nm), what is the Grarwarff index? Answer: 106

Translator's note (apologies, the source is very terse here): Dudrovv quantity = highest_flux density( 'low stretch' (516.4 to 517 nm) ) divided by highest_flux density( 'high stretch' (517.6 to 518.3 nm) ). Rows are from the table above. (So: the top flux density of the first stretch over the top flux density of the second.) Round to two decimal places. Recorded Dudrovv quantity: 1.03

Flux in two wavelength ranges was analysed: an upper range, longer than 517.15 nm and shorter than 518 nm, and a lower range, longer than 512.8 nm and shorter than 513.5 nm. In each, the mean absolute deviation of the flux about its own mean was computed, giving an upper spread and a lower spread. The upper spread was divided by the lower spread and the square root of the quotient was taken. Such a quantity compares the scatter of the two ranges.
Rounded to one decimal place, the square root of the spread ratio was 1.8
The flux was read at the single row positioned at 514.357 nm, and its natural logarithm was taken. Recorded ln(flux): 4.67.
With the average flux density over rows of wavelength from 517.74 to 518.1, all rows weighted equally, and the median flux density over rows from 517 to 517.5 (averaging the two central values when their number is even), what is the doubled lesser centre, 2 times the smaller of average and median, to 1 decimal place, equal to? 195.0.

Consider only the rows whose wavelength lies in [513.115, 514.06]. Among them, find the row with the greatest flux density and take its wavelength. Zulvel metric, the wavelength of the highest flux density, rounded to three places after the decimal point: 513.174 nm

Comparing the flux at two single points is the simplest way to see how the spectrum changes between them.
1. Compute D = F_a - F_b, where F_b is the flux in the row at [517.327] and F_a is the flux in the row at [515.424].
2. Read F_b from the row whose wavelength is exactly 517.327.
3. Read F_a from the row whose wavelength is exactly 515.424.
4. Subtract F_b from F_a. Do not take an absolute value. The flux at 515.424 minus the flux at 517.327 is 14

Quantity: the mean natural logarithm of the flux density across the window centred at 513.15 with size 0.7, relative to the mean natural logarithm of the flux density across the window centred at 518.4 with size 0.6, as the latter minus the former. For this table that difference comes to -0.12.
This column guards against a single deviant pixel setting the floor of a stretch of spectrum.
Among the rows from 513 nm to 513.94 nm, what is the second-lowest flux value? 105.1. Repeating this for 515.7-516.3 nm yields 107.4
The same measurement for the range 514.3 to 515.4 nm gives 106.6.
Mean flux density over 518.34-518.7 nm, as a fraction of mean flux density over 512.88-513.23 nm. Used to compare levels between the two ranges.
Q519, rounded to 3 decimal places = 0.870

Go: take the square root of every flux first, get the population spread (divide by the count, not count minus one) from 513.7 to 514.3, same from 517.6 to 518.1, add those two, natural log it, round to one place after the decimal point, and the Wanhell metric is -1.8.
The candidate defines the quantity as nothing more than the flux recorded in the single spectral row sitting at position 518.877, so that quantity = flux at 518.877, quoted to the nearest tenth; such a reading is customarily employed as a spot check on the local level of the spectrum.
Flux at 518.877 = 106.4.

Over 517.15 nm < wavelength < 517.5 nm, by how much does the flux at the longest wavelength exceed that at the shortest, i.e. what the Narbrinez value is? 16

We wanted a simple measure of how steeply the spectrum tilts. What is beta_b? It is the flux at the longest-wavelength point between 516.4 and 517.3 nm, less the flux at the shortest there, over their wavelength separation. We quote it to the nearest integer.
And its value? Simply -31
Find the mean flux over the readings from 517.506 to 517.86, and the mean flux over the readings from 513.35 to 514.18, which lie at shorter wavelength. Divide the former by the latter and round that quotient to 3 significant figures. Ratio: 1.00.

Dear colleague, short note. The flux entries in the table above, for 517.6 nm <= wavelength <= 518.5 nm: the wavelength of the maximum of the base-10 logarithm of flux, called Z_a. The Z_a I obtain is 517.922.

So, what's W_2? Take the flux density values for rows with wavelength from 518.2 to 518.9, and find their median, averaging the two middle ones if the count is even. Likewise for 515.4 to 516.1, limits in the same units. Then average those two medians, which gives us 106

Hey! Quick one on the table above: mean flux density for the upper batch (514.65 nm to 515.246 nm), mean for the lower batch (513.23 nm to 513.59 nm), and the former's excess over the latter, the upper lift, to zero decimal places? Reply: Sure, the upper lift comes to 0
